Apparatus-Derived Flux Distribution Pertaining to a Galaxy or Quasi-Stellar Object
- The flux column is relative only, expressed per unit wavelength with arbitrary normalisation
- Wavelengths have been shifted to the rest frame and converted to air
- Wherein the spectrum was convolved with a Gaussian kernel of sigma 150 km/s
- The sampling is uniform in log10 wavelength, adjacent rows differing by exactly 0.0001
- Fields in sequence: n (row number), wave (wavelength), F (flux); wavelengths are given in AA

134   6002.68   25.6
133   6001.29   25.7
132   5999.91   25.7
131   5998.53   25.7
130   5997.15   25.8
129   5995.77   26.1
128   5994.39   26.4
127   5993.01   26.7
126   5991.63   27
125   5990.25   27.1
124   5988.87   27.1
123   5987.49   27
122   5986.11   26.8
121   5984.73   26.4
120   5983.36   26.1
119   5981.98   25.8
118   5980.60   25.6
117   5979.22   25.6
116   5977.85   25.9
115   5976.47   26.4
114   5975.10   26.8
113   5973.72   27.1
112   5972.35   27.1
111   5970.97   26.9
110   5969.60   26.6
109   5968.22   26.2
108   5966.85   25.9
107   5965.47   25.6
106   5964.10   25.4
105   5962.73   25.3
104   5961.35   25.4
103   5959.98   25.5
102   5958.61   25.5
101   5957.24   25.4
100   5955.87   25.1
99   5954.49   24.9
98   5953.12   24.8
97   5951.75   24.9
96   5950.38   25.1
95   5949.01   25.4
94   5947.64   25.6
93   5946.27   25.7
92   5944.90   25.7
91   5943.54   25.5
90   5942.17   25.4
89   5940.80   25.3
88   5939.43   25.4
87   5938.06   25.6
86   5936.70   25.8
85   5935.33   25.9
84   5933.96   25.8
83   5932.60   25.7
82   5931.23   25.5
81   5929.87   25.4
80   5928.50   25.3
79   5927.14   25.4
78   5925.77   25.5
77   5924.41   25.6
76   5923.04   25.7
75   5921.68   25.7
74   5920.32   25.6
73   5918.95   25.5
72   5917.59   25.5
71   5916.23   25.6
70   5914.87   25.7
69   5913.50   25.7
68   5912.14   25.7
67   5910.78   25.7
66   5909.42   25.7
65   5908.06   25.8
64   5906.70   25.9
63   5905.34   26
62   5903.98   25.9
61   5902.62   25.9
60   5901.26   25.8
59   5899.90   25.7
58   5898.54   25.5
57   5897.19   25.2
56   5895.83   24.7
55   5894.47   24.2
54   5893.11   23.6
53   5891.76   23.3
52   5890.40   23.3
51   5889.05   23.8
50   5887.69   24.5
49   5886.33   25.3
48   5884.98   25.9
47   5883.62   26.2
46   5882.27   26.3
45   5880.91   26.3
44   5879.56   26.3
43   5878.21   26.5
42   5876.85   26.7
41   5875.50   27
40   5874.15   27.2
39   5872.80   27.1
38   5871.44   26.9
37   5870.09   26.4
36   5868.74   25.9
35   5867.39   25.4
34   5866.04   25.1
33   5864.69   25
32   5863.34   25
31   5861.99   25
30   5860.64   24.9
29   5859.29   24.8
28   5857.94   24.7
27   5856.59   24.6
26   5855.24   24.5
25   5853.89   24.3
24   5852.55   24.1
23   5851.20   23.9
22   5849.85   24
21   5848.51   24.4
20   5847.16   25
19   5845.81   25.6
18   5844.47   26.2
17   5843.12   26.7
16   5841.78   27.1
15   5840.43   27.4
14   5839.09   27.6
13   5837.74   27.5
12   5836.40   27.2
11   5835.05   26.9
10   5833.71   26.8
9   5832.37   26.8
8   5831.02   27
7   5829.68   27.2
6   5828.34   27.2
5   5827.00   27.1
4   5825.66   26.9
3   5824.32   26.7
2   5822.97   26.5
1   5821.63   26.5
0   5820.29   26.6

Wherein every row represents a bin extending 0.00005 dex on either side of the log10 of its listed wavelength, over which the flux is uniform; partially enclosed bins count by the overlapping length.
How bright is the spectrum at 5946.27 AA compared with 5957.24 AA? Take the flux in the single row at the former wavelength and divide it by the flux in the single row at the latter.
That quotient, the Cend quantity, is 1.012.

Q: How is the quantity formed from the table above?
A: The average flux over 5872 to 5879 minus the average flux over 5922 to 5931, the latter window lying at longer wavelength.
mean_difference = 1.4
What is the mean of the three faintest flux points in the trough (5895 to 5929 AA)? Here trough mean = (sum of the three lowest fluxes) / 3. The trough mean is 25.1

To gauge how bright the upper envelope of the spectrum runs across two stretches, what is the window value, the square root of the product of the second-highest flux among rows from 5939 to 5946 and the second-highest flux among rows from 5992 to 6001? 25.9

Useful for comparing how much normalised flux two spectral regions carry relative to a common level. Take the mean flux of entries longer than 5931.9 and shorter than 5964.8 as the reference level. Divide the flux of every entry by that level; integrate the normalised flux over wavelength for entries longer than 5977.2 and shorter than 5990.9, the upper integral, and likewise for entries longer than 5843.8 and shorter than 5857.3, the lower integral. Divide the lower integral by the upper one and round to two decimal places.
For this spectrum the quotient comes 0.92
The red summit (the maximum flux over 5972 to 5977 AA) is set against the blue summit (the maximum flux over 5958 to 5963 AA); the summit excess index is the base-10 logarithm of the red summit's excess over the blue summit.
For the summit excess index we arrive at 0.20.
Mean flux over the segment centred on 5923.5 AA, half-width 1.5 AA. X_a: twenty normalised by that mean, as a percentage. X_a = 78.0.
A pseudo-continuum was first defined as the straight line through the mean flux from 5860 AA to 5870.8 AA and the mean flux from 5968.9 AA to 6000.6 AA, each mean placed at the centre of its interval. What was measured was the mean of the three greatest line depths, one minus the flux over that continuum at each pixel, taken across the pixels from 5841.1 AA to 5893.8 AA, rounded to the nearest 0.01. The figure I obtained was 0.09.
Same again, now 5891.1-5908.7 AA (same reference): 0.07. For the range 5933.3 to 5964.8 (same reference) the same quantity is 0.05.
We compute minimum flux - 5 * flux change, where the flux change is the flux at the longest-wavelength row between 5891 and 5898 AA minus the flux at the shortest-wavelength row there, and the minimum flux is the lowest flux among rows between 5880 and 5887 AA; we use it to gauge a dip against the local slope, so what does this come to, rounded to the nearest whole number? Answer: 16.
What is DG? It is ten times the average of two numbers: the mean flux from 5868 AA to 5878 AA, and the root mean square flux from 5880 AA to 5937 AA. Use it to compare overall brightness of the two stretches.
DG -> 261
